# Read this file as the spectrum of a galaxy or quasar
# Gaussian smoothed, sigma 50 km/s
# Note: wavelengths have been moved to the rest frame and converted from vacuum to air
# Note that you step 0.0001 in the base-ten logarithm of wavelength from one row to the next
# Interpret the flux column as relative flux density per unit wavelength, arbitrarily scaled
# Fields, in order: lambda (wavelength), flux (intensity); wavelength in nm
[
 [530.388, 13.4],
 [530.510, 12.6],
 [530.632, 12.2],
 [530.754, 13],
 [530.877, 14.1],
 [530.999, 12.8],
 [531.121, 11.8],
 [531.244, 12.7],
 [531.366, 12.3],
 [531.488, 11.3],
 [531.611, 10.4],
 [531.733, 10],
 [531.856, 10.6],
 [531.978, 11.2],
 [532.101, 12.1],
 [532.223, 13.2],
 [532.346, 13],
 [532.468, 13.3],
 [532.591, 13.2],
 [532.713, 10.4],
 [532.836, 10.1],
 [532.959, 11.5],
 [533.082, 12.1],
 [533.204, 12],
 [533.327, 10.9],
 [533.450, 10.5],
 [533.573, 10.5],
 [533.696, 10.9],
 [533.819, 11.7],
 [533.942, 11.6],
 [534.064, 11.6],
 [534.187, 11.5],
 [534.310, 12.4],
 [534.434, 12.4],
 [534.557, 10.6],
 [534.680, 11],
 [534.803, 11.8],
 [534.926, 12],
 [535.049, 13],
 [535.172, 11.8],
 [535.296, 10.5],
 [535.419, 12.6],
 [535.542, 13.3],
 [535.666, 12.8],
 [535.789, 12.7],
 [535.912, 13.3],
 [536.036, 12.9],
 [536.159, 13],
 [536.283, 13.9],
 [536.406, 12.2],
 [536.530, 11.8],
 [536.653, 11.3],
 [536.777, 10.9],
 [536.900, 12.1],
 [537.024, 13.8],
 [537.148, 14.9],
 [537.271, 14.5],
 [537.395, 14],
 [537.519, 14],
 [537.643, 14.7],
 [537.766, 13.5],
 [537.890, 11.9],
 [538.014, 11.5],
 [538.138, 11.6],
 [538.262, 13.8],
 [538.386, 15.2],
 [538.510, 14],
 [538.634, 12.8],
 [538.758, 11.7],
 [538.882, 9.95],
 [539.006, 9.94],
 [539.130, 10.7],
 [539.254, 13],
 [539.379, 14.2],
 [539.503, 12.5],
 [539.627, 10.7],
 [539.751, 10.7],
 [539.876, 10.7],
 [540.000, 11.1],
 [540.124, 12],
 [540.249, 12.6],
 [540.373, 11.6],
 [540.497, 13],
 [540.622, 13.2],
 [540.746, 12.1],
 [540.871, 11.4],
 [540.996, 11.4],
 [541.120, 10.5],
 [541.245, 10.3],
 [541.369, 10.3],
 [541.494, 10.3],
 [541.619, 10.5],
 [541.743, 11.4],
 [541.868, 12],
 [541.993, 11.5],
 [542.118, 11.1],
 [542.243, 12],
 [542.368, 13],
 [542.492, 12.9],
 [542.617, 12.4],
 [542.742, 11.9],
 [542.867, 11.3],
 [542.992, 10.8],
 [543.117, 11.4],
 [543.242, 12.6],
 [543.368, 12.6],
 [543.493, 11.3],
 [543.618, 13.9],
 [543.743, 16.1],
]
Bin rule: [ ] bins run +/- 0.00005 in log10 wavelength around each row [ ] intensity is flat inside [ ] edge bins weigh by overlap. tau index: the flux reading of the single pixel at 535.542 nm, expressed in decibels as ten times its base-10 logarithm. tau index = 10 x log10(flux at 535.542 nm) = 11.2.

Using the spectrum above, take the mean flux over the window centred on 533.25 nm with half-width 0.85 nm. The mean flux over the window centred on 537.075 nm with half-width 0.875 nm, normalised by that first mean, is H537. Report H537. 1.14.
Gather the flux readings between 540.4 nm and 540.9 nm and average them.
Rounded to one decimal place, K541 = 12.4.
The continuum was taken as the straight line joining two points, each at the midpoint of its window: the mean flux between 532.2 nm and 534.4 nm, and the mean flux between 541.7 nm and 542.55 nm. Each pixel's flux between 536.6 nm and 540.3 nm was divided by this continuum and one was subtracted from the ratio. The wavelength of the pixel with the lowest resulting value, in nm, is 539.006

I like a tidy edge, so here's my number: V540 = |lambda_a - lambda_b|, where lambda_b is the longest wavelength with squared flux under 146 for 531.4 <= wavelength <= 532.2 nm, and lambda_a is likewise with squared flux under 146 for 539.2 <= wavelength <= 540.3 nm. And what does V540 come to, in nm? 8.15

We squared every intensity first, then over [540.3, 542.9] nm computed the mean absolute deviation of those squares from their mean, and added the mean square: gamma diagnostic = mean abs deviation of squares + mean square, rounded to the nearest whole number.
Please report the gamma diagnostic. 154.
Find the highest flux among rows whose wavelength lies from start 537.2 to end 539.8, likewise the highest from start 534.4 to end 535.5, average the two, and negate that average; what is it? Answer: -14.1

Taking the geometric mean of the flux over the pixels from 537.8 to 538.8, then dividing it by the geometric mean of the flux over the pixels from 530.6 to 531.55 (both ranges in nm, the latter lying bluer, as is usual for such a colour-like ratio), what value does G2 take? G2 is 1.020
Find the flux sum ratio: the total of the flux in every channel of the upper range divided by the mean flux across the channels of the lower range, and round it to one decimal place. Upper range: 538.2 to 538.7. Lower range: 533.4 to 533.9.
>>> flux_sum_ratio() 5.1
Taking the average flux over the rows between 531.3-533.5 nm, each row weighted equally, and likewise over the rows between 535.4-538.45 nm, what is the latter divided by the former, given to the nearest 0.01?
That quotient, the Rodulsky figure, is 1.13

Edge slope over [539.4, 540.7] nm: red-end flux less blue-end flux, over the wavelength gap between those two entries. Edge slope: 0.6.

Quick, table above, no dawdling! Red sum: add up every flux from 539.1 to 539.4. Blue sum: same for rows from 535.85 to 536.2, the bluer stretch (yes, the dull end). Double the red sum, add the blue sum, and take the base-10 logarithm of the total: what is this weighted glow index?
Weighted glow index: 2.061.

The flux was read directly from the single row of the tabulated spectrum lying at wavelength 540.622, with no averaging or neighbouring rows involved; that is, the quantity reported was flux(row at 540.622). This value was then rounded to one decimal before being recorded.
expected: 13.2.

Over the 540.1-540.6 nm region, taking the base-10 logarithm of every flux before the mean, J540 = 1.09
